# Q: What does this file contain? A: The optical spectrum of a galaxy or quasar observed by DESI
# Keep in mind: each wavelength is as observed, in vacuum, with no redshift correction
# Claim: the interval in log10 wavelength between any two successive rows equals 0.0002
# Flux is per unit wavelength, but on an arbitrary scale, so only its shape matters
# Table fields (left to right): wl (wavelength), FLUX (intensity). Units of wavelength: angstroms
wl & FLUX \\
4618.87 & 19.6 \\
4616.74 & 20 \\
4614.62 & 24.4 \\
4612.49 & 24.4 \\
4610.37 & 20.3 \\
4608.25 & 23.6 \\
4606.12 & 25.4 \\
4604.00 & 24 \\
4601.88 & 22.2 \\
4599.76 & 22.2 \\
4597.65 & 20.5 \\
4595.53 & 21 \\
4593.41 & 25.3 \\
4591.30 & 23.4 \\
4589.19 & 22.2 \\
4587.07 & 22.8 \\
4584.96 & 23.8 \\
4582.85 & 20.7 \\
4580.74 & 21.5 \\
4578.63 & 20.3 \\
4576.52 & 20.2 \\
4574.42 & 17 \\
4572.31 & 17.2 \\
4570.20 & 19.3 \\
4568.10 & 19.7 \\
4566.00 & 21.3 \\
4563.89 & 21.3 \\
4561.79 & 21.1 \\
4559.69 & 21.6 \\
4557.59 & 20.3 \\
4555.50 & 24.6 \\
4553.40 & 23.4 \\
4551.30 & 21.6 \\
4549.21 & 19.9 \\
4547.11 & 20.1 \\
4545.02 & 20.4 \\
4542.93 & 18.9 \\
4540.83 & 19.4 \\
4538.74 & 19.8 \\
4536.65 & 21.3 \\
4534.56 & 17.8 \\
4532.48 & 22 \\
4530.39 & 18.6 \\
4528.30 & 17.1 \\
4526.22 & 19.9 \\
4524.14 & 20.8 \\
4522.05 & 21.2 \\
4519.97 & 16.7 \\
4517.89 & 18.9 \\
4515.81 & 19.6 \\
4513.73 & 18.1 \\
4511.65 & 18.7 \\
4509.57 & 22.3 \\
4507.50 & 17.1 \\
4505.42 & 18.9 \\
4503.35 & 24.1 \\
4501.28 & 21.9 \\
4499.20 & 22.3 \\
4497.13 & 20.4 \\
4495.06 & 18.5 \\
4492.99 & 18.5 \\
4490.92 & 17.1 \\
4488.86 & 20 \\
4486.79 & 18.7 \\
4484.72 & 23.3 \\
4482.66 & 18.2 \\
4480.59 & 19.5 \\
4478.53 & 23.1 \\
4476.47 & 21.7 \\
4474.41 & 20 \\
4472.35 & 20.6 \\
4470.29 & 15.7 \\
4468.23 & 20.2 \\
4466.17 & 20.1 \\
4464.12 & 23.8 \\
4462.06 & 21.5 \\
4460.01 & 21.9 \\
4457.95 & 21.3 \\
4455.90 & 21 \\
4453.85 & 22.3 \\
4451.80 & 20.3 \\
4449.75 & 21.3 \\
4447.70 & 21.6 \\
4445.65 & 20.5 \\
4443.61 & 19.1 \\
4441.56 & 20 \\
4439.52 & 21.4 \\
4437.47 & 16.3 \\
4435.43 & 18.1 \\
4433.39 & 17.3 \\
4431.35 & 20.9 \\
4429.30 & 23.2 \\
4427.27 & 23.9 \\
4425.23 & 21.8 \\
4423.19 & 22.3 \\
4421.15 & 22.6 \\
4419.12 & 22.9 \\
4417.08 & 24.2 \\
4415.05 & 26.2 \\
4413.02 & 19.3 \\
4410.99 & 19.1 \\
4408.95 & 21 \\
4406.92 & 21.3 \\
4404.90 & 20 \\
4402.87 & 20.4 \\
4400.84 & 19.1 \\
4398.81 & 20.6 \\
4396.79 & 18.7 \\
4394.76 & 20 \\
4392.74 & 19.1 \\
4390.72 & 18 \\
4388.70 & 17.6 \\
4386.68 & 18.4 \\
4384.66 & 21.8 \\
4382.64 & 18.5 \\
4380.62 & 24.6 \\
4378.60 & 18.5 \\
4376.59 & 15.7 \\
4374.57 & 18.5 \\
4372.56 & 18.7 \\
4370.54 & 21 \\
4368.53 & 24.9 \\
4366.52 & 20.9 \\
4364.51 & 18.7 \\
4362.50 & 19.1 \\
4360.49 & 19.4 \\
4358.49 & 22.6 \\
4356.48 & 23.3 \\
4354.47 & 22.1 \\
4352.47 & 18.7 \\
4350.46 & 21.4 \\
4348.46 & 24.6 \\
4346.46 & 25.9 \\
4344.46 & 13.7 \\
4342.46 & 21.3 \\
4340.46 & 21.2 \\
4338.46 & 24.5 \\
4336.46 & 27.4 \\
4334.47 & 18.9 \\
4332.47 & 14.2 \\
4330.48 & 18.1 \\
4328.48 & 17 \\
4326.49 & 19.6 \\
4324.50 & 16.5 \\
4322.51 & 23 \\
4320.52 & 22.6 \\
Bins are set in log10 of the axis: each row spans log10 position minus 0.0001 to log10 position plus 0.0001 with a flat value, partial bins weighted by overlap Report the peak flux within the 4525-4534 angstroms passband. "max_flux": 22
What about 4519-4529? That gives 21.2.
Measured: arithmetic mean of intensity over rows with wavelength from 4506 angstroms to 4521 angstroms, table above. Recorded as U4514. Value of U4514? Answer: 18.8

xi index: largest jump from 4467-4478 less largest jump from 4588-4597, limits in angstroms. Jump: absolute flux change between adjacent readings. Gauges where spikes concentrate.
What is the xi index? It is 1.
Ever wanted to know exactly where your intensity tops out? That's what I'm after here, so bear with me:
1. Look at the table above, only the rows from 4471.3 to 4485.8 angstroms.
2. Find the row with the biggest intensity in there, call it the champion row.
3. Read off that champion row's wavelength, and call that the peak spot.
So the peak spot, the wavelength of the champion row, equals 4484.72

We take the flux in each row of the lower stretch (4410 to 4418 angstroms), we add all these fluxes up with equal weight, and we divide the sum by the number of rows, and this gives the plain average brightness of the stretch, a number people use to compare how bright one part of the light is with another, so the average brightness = 22.2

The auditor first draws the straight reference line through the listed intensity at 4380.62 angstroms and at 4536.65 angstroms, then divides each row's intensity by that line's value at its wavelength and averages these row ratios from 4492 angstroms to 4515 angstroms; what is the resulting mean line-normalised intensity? 0.912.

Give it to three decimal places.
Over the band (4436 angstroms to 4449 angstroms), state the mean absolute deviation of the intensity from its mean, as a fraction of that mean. 0.071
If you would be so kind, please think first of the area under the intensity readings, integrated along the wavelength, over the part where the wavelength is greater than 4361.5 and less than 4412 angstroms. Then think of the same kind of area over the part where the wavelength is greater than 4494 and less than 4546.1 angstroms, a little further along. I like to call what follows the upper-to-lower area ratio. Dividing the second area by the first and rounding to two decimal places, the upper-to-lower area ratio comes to 1.03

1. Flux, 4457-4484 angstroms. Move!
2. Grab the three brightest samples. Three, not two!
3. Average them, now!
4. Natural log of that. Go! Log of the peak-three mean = 3.13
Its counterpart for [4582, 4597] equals 3.18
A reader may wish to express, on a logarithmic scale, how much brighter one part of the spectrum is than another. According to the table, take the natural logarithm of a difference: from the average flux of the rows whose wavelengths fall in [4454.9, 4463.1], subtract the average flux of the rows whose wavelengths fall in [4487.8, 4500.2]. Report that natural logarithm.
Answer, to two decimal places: 0.67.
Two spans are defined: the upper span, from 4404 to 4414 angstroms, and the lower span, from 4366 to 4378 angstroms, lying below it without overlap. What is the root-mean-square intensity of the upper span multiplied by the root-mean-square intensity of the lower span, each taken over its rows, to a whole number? 406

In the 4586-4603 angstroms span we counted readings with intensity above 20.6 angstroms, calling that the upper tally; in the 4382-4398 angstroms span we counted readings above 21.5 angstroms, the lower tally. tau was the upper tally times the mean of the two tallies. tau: 28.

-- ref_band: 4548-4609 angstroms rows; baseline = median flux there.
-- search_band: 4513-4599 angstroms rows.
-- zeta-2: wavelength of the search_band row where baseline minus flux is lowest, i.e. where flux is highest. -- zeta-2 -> 4593.41 angstroms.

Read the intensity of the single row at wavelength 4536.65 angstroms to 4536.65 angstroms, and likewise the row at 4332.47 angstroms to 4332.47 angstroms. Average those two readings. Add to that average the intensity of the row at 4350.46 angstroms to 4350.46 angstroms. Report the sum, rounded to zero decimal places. 39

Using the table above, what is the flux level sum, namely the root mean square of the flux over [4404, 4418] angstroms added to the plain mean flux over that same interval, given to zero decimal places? 43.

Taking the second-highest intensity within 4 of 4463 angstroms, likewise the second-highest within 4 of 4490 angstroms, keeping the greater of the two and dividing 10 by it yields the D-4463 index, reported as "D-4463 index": 0.457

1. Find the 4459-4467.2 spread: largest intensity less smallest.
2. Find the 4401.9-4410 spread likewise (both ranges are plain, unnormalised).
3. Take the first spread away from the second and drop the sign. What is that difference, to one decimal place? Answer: 2.4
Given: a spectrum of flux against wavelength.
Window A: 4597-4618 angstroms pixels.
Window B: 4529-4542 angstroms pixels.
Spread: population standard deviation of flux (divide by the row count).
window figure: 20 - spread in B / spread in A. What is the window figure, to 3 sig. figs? 19.2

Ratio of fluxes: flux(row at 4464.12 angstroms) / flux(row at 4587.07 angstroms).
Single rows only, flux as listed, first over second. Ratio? 1.04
